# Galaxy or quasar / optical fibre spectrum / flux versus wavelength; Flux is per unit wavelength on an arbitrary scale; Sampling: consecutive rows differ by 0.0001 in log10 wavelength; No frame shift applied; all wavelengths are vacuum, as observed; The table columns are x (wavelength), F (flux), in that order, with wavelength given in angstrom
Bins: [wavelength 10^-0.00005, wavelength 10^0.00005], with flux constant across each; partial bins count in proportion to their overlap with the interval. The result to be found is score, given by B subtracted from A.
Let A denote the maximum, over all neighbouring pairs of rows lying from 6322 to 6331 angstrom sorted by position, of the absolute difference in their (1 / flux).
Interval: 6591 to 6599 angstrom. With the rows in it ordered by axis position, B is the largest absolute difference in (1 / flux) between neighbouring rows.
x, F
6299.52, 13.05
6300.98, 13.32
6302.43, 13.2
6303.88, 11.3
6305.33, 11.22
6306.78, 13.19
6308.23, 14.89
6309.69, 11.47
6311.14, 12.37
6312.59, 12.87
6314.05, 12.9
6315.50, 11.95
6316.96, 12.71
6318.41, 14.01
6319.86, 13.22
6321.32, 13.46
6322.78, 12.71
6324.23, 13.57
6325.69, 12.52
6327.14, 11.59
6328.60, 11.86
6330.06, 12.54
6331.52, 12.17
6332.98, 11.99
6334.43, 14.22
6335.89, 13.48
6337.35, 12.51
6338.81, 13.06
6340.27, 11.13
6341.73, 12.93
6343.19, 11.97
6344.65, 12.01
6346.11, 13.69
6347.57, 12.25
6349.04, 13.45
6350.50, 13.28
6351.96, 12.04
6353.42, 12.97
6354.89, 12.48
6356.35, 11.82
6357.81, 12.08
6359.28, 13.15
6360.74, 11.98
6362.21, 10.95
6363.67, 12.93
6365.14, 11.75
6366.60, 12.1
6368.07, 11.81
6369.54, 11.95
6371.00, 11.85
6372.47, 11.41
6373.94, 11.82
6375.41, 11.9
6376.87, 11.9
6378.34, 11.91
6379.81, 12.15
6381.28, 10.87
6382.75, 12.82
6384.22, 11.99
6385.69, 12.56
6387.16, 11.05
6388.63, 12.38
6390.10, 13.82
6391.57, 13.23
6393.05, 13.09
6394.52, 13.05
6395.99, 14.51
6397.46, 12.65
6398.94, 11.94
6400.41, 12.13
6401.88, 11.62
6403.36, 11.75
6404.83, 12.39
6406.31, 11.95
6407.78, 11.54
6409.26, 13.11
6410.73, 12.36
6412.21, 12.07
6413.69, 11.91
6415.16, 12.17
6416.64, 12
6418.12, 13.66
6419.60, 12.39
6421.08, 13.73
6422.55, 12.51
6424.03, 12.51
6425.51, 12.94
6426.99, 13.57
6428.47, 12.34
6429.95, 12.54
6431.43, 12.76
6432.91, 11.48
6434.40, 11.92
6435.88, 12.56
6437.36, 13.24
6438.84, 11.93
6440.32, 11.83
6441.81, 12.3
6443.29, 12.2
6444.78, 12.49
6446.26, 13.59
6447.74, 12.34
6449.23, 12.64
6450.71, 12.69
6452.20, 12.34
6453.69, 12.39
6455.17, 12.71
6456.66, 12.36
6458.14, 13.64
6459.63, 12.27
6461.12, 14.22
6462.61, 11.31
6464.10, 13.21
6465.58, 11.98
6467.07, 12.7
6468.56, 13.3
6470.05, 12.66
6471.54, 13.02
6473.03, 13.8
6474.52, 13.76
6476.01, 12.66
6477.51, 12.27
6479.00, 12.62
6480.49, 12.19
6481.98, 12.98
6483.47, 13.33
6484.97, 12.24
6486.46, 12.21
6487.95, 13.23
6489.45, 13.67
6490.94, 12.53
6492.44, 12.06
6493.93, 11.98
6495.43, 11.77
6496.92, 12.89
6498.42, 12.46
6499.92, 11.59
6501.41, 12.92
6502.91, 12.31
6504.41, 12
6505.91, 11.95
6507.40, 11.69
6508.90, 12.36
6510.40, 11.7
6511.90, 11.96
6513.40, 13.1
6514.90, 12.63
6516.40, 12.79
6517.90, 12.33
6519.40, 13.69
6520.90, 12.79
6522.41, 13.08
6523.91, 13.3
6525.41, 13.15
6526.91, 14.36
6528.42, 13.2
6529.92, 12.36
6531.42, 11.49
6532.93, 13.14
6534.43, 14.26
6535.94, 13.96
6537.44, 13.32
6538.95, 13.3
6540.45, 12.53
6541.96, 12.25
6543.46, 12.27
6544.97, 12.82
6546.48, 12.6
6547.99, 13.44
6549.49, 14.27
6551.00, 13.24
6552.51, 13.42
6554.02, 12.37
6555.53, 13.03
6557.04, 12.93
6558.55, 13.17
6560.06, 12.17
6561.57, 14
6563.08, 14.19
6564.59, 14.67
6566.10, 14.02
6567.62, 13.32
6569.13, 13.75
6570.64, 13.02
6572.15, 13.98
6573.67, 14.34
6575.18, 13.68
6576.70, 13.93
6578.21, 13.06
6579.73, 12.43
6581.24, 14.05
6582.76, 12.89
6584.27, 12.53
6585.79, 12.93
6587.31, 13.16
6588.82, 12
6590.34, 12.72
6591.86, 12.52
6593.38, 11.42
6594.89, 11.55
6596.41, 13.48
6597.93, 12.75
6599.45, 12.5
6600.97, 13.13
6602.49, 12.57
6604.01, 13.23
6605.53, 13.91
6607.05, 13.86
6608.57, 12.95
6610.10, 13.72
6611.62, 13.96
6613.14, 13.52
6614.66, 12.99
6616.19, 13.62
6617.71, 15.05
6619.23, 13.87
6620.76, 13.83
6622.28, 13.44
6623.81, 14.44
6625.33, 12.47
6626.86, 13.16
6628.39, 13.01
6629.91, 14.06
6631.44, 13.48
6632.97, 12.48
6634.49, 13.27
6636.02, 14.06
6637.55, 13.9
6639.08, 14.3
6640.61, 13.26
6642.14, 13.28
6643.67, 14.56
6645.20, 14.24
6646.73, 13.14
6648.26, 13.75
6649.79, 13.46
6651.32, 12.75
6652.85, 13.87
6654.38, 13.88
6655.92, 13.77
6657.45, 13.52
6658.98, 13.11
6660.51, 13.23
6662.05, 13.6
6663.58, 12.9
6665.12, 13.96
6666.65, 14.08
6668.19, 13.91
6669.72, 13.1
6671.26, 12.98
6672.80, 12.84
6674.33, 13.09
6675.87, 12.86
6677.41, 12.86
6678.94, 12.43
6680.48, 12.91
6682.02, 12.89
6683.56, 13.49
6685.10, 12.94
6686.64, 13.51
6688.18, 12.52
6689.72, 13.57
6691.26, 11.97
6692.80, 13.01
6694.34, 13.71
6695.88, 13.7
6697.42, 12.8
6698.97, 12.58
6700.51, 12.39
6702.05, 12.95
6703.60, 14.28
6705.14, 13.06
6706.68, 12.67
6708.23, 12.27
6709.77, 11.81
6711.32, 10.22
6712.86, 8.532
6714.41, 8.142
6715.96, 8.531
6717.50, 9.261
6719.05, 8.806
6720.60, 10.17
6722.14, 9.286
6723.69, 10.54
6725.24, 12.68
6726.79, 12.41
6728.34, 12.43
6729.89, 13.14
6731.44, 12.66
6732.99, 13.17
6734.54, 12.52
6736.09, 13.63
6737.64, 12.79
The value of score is -0.0060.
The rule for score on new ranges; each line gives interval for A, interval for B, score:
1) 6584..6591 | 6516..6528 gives -0.0007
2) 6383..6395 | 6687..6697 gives 0.0010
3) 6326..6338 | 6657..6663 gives 0.0108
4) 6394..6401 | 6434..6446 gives 0.0018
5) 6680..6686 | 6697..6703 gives 0.0000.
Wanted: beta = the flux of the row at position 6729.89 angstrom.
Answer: 13.14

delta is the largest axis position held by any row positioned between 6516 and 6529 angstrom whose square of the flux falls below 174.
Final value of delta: 6525.41 angstrom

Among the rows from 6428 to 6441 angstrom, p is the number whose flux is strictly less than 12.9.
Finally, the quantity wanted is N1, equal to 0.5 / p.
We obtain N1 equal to 0.06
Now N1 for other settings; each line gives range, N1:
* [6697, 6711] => 0.08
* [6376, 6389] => 0.06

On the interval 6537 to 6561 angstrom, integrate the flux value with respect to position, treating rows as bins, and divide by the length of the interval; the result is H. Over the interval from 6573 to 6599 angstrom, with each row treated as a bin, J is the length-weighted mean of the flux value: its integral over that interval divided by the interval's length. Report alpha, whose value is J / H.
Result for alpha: 1.00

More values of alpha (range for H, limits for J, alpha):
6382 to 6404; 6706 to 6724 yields 0.79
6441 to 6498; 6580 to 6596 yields 0.99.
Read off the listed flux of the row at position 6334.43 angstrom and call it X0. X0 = 14.22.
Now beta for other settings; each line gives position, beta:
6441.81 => 12.3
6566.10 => 14.02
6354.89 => 12.48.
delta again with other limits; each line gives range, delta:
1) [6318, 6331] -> 6330.06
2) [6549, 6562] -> 6560.06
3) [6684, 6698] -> 6697.42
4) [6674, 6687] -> 6685.10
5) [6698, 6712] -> 6711.32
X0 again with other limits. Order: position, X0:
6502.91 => 12.31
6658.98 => 13.11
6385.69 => 12.56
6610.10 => 13.72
